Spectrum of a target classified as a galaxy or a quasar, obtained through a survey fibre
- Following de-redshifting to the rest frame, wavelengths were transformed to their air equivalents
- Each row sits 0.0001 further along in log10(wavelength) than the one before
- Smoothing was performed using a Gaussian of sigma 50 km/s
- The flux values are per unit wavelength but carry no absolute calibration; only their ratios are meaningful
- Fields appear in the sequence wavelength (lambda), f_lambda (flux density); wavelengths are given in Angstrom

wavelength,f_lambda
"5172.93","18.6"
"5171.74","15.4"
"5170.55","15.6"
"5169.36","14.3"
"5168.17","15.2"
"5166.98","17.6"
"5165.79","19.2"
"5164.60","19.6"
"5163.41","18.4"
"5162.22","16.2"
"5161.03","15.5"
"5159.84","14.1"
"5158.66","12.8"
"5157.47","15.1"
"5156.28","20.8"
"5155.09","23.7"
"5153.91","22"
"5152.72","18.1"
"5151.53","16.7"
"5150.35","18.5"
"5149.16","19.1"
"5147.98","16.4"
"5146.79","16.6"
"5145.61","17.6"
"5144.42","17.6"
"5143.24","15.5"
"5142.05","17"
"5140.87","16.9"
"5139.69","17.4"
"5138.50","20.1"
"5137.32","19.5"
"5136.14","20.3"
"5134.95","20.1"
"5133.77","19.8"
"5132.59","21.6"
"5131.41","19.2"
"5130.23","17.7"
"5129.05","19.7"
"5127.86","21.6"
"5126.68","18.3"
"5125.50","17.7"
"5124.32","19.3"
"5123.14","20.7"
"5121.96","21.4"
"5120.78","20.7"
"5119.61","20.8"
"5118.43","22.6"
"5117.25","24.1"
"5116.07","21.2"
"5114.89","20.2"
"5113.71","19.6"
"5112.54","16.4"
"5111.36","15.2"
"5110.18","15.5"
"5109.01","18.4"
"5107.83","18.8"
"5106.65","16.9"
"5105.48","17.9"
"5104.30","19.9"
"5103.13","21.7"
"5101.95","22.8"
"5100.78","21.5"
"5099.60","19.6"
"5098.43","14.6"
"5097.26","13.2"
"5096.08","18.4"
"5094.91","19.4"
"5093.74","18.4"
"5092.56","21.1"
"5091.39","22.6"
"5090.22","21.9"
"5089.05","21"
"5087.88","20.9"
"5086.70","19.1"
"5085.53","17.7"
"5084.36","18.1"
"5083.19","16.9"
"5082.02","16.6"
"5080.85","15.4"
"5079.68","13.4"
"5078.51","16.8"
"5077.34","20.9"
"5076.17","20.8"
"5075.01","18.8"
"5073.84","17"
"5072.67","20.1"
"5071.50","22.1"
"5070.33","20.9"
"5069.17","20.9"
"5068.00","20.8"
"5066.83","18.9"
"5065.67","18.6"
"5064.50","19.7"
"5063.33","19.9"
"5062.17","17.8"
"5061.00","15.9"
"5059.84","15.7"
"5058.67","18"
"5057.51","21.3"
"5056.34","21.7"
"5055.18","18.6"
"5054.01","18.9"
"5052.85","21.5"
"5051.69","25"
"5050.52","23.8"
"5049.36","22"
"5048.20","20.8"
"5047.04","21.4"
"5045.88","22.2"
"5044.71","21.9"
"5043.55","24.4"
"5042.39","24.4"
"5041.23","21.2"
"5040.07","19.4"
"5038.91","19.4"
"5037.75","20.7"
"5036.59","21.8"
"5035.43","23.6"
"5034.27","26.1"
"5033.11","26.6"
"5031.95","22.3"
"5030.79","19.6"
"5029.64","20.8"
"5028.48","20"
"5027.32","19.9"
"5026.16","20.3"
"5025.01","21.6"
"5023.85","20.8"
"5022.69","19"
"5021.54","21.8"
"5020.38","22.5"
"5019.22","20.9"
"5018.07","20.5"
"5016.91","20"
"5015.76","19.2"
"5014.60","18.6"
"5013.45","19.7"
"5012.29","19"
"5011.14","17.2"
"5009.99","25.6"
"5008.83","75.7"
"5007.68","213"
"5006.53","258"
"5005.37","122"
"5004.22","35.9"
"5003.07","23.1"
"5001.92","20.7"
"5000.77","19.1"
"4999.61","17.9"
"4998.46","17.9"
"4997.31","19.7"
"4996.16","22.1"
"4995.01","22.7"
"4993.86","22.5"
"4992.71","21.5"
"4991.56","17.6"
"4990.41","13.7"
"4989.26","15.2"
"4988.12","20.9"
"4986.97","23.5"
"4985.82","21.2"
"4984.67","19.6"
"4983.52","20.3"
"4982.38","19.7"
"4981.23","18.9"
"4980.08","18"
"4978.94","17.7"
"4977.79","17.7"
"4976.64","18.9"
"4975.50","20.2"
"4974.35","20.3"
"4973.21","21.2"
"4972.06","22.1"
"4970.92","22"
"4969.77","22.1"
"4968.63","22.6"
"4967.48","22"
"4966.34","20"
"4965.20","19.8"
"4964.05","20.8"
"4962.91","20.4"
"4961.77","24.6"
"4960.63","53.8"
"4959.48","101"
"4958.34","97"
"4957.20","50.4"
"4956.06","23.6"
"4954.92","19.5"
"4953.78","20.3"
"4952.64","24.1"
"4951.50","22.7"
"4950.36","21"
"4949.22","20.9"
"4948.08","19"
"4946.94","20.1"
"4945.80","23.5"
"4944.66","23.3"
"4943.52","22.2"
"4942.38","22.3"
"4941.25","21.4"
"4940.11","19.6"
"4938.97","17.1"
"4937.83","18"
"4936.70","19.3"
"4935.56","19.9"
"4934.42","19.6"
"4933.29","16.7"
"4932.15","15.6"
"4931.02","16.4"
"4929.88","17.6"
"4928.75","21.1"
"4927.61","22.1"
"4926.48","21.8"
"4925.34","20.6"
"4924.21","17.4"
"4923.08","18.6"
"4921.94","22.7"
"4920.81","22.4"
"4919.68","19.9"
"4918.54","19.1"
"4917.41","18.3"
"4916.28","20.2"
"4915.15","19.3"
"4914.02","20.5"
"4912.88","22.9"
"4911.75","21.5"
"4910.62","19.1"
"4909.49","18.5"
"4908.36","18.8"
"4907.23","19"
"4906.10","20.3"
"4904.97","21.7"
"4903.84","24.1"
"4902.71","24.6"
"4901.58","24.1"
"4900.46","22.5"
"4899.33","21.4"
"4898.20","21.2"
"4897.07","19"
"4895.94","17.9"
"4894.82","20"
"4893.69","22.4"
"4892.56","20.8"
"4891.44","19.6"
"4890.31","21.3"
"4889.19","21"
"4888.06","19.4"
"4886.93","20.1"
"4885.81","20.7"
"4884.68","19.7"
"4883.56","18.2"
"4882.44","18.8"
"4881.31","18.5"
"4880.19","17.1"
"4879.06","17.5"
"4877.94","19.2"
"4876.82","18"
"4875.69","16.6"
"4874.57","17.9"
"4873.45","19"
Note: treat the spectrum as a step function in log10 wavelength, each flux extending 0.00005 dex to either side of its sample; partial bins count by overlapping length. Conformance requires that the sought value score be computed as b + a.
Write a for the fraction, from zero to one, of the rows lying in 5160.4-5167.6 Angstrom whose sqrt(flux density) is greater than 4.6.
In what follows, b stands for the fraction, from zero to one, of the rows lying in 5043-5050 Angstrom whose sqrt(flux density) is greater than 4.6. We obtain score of 0.83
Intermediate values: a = 0.00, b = 0.83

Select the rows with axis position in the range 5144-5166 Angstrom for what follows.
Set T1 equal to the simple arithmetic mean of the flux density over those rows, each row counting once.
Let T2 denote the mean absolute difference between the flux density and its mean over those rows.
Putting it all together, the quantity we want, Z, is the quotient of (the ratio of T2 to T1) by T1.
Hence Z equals 0.006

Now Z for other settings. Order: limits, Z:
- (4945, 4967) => 0.017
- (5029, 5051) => 0.003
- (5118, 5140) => 0.003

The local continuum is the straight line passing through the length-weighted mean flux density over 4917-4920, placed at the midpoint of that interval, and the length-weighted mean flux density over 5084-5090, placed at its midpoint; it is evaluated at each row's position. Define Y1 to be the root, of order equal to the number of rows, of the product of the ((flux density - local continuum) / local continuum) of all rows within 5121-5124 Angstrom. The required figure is 0.07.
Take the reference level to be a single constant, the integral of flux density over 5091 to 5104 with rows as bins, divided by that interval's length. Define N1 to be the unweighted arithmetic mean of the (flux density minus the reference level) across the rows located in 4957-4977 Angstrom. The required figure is 14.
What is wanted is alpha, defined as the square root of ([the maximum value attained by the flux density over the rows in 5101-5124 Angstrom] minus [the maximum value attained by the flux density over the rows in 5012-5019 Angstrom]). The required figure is 2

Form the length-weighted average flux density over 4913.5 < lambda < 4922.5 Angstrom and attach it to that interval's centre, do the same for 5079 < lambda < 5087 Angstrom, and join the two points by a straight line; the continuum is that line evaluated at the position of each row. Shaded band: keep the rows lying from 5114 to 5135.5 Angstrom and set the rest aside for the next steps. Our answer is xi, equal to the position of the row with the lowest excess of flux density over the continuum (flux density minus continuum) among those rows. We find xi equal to 5125.50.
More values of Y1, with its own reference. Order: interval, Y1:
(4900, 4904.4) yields 0.25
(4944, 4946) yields 0.22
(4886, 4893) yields 0.06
